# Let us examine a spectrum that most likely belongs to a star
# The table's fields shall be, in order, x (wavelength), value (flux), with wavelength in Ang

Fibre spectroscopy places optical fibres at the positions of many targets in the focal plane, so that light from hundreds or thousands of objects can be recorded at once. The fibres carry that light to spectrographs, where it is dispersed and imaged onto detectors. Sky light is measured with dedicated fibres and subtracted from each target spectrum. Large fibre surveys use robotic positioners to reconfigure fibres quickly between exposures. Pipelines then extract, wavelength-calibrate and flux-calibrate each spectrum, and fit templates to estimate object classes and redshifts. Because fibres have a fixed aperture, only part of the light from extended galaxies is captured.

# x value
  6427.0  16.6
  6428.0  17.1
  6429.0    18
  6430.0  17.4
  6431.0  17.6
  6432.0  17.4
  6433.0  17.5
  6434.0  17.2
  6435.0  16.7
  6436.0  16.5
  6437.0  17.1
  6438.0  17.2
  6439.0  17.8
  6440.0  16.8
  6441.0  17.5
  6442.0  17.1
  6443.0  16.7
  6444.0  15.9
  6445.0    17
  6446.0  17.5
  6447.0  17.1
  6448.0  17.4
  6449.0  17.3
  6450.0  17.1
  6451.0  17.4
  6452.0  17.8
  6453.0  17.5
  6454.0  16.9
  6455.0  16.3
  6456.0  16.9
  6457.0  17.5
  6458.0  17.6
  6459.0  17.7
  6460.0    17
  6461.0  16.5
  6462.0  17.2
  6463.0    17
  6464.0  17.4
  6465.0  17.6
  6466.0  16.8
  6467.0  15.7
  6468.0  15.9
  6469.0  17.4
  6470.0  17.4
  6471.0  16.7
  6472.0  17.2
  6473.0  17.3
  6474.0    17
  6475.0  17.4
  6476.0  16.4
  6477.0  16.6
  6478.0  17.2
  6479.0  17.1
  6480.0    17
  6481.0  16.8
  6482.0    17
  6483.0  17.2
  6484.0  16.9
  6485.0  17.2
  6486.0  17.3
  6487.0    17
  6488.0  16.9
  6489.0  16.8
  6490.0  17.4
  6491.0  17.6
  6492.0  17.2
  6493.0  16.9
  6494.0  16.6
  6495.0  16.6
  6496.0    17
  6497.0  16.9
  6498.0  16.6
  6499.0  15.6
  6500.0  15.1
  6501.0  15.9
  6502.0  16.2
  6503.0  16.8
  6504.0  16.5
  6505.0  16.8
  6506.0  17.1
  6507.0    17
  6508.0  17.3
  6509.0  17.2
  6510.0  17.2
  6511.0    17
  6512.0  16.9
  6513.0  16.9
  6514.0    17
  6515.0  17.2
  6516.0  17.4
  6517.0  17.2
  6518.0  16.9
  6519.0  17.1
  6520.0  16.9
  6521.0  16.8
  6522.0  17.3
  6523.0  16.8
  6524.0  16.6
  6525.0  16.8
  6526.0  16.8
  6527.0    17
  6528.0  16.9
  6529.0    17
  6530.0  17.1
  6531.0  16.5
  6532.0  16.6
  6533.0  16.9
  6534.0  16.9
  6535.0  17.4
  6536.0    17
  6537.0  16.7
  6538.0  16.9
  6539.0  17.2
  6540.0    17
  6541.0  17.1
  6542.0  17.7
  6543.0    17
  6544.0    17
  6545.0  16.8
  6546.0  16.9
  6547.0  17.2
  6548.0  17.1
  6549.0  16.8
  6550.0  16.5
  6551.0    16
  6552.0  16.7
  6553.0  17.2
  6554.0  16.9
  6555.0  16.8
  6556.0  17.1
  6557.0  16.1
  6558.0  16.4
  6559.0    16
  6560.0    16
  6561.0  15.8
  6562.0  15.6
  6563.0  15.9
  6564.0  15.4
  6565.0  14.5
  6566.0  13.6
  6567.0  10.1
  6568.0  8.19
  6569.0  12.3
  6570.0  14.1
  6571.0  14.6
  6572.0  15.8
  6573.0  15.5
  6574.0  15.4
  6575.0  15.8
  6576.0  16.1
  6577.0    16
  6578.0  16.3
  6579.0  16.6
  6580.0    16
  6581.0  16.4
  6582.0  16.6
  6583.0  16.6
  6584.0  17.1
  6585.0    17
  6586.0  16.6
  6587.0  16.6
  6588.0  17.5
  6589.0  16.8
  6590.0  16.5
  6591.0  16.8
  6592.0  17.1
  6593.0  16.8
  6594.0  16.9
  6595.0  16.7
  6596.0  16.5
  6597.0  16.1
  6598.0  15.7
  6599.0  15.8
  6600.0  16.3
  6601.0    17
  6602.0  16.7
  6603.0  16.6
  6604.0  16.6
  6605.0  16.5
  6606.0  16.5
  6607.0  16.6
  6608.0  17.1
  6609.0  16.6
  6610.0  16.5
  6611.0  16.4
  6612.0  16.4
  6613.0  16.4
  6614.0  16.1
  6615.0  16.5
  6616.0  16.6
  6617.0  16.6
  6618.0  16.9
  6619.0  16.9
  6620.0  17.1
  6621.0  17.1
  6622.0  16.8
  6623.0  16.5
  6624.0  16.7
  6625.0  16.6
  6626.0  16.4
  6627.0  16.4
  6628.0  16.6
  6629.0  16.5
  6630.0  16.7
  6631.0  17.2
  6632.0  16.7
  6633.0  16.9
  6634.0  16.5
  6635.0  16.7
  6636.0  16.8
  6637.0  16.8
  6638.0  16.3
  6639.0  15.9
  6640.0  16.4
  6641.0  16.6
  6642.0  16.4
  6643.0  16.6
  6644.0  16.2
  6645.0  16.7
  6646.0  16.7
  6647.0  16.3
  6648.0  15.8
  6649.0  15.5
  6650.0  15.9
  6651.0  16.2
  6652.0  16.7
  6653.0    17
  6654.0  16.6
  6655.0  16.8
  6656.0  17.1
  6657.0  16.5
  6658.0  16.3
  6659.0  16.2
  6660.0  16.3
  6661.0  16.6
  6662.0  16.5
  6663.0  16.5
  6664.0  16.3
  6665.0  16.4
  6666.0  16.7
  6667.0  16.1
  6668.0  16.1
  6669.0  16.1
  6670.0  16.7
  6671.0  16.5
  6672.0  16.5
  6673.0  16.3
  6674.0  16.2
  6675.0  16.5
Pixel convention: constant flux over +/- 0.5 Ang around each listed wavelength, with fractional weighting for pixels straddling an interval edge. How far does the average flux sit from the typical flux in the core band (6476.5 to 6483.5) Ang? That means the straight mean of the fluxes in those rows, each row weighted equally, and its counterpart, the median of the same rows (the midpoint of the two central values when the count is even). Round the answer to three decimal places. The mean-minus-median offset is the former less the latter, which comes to -0.014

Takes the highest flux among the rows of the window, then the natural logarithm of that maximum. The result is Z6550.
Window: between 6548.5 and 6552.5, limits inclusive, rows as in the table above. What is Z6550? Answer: 2.82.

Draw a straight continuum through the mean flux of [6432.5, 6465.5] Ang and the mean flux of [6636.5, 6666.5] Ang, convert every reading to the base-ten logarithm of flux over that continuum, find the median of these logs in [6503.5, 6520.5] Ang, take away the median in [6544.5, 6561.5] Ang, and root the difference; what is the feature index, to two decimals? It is 0.05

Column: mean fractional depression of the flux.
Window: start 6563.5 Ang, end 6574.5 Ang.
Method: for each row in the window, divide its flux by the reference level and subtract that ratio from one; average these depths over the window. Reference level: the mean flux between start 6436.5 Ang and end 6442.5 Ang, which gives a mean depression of 0.21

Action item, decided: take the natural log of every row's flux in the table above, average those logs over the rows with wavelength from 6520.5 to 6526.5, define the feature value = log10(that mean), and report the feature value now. 0.451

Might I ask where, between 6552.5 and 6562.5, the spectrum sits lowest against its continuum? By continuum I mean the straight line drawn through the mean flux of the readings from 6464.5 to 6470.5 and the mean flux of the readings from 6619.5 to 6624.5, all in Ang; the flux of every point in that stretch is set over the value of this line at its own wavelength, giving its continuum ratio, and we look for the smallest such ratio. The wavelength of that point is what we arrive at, 6562.0 Ang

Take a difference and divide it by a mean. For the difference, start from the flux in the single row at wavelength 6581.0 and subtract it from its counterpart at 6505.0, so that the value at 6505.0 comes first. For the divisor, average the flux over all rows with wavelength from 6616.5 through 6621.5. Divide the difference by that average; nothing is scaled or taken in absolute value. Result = 0.0236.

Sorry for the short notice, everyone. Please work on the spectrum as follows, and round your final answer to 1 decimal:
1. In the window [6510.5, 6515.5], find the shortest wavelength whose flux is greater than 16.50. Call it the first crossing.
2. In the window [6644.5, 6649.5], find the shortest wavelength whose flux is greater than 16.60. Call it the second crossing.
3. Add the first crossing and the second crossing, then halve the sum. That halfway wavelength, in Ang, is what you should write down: 6578.0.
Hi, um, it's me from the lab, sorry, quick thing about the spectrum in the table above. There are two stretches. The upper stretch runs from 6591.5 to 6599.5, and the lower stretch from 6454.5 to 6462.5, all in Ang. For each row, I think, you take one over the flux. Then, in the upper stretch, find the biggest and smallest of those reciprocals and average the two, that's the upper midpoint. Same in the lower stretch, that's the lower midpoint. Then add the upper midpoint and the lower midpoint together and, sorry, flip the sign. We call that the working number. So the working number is -0.1200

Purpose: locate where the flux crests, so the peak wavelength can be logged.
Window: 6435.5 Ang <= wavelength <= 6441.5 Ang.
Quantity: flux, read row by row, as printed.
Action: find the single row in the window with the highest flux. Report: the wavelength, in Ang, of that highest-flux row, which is 6439.0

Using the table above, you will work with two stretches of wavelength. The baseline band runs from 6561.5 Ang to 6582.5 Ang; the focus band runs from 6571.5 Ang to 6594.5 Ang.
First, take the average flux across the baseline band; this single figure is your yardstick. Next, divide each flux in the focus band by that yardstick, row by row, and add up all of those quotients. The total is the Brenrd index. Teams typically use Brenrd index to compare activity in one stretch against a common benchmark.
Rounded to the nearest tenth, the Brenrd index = 25.6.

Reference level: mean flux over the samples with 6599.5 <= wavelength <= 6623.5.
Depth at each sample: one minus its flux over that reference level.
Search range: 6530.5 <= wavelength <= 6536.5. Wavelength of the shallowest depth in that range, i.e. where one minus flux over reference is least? 6535.0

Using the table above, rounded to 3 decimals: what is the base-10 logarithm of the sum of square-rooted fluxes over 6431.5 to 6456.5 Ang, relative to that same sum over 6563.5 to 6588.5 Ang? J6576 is 0.026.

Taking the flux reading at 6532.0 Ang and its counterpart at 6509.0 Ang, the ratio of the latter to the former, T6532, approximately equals 1.04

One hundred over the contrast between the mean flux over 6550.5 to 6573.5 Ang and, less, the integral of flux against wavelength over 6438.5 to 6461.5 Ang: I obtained -0.264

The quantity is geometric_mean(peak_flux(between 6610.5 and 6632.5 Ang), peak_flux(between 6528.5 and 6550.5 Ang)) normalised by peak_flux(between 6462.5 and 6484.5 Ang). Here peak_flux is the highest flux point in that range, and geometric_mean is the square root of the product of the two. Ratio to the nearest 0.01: 0.99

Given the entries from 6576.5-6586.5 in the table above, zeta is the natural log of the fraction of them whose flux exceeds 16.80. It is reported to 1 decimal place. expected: -1.6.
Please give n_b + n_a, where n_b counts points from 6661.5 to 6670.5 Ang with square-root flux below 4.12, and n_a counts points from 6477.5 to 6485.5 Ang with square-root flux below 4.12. 11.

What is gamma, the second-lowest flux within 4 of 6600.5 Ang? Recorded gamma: 15.8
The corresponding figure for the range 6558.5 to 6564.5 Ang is 15.6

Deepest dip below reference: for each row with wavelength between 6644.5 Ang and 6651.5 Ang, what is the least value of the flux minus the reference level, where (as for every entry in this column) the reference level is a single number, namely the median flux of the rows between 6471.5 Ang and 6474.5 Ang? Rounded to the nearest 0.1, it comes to -1.7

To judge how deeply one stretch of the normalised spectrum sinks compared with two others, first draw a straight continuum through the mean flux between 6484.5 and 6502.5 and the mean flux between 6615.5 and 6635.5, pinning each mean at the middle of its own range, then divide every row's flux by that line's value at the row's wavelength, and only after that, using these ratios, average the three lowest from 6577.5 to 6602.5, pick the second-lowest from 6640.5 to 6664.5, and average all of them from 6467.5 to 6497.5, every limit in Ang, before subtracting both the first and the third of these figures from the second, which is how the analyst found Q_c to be -1.02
